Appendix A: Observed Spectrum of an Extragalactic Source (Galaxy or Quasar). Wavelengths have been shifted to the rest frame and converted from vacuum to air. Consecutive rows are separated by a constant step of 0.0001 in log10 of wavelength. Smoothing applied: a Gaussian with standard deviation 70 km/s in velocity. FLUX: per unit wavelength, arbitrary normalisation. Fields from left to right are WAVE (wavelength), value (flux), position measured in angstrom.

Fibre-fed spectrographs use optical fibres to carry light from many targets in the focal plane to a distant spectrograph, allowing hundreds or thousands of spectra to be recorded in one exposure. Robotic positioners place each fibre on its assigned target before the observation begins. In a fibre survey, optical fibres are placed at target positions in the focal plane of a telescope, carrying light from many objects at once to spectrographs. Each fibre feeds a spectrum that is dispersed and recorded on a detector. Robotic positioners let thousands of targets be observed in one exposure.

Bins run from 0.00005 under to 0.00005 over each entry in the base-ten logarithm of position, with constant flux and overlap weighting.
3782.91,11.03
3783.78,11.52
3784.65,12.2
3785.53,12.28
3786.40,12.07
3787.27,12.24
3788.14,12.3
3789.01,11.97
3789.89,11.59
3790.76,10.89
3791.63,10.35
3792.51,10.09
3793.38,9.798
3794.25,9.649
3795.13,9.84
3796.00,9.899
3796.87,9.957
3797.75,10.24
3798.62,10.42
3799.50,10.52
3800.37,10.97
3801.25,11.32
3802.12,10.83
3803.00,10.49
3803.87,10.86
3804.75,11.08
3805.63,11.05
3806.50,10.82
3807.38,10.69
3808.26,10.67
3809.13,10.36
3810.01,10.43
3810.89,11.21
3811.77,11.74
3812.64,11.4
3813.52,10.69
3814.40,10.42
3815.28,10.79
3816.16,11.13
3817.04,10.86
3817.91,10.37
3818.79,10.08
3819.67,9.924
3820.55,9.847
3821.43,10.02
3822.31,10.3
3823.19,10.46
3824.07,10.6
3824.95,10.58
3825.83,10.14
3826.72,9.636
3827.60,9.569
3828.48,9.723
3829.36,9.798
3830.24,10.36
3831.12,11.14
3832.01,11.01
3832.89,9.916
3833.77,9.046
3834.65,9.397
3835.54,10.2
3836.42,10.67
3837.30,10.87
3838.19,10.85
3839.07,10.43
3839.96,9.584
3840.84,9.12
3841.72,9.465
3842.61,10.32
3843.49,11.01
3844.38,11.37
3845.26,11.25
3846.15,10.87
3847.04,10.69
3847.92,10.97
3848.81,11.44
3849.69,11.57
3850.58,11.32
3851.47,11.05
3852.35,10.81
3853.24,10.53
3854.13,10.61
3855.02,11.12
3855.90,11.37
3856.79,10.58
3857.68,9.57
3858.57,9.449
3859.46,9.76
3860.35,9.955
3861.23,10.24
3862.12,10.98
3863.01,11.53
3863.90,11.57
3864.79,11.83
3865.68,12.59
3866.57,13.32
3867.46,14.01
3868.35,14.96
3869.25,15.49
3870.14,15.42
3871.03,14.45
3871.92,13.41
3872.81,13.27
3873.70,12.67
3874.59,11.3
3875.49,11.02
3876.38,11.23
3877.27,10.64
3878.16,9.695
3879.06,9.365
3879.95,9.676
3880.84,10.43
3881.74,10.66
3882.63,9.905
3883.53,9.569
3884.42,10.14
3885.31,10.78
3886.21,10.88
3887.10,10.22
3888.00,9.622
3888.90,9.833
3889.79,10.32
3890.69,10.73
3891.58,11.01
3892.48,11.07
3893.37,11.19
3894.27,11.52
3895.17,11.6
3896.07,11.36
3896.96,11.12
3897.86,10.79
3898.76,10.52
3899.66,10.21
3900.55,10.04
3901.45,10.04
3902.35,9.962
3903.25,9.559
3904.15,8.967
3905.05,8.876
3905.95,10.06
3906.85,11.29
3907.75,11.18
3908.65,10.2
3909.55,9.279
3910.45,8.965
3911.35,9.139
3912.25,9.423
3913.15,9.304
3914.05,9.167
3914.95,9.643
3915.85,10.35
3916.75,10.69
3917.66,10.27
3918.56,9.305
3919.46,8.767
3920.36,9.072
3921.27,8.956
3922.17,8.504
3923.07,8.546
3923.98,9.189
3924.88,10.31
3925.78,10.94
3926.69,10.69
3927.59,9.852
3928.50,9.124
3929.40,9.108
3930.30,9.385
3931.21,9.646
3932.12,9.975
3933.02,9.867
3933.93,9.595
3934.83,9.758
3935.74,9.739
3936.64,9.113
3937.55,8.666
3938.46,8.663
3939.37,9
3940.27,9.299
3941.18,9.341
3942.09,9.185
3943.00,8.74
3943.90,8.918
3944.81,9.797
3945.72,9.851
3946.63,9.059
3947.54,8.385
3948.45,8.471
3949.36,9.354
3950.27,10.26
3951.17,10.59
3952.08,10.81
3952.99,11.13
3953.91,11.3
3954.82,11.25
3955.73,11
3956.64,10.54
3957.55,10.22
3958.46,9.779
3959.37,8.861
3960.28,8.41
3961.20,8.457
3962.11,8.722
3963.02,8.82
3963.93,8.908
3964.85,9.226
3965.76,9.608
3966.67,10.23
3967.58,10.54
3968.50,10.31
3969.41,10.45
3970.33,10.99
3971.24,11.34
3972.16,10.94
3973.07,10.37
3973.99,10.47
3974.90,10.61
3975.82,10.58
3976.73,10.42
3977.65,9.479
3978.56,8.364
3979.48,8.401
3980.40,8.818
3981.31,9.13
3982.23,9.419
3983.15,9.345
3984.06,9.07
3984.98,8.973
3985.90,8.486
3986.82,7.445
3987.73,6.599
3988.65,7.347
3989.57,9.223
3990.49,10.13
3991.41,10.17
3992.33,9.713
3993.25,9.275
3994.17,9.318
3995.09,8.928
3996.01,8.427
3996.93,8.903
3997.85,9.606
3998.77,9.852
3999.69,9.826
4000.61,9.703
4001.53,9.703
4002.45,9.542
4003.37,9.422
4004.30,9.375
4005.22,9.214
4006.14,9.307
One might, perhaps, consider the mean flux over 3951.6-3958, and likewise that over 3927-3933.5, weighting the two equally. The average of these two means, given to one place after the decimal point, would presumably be 10.2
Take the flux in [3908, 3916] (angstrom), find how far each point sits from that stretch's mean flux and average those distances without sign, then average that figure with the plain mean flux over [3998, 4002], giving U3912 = 5.07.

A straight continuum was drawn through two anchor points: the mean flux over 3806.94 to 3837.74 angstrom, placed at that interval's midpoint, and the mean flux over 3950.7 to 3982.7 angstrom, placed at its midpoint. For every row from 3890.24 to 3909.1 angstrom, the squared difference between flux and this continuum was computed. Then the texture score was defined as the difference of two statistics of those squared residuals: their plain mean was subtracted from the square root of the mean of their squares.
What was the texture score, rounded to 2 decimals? 0.25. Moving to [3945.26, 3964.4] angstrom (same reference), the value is 0.28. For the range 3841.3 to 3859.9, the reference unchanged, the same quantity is 0.14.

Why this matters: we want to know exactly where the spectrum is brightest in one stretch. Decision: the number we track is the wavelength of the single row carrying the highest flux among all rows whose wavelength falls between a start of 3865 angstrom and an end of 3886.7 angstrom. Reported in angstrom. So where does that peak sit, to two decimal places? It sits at 3869.25 angstrom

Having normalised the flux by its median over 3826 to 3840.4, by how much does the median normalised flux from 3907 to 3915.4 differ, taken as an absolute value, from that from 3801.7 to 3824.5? 0.14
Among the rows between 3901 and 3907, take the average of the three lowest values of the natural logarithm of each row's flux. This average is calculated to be 2.21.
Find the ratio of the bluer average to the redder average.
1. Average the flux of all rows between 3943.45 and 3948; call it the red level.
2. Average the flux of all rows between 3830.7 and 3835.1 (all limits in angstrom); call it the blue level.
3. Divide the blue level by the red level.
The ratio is 1.10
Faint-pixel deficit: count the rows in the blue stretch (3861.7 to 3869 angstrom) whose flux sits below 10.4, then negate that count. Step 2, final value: 0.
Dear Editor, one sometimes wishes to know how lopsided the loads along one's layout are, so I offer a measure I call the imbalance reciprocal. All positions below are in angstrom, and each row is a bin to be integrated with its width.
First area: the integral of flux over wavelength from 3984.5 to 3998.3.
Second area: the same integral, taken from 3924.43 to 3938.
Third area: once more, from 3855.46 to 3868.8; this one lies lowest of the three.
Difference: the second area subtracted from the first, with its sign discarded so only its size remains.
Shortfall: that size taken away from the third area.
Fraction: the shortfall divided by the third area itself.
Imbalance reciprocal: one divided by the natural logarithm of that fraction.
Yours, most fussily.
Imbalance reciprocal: -15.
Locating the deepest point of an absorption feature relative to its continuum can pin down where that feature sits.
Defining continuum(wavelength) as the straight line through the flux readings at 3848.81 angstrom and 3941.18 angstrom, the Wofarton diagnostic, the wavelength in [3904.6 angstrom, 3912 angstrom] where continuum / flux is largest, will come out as 3905.05 angstrom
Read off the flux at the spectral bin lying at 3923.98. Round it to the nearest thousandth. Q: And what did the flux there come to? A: 9.189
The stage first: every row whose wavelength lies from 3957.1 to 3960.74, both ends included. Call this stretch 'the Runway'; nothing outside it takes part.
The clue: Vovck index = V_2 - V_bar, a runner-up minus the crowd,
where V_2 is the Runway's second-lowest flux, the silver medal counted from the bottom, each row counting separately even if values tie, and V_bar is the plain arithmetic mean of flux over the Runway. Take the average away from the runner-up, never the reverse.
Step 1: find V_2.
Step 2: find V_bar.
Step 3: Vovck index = -0.46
